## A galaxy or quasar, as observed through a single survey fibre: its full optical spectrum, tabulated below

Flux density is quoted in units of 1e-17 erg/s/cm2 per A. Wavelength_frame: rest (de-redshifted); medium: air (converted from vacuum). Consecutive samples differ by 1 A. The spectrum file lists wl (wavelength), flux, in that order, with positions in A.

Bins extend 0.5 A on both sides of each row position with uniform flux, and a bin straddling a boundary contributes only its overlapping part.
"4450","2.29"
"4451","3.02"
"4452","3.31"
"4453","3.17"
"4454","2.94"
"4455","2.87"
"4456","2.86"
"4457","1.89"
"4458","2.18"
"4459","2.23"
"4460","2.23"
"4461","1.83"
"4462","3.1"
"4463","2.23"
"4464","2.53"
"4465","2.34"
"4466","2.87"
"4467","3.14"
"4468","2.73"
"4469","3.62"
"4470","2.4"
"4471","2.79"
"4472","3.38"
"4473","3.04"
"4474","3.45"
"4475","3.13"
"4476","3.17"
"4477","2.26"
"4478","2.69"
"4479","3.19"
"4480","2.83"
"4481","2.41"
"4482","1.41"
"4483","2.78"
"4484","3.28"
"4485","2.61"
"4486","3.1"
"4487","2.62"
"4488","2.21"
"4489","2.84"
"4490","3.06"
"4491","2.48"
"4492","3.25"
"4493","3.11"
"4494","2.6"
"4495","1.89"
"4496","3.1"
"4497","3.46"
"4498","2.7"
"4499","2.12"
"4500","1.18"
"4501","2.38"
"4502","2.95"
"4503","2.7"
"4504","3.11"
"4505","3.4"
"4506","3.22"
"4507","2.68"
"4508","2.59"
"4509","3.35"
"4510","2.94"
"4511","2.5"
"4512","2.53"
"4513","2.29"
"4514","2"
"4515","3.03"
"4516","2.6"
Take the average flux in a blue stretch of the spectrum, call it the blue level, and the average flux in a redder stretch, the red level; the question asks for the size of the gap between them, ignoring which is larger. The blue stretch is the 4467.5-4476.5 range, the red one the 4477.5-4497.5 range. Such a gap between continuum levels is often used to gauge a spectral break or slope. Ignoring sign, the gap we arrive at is 0.33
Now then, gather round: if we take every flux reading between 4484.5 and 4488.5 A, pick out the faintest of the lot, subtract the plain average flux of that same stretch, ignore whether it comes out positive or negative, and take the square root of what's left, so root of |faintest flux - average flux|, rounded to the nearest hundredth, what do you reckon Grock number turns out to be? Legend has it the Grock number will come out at 0.65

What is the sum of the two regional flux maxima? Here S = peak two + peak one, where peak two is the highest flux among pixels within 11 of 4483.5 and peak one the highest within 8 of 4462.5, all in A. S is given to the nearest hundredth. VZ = 7.07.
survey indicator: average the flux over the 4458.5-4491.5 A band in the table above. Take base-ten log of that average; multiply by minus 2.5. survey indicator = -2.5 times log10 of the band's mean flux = -1.09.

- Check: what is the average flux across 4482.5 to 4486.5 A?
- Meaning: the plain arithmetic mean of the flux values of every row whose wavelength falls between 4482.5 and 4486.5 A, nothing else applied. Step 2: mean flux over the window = 2.94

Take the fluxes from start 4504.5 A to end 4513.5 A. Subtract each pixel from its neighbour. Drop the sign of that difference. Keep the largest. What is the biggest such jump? 0.76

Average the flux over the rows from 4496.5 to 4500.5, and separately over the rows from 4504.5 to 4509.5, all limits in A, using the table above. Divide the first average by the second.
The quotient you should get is 0.78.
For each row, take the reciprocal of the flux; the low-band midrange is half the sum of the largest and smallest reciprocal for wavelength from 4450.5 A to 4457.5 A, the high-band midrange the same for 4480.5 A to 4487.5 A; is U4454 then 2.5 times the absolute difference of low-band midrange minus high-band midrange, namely 0.23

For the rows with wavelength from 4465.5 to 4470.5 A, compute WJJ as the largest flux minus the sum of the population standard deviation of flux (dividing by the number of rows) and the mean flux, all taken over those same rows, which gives 0.26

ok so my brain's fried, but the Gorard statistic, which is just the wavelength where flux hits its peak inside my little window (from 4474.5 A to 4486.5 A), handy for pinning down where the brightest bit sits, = 4484 A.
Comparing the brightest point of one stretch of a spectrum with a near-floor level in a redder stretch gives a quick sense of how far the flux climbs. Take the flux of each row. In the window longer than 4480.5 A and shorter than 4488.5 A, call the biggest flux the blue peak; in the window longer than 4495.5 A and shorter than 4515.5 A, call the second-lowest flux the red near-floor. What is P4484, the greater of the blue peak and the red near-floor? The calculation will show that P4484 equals 3.28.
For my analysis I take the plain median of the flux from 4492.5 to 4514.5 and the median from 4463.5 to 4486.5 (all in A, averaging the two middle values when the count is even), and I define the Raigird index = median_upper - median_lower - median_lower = -3.0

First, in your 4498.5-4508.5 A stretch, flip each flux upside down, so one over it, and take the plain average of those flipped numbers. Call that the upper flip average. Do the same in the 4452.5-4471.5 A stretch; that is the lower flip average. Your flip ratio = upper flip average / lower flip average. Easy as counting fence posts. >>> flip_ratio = 1.05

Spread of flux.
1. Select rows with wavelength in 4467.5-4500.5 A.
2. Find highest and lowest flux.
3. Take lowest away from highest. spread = 2.4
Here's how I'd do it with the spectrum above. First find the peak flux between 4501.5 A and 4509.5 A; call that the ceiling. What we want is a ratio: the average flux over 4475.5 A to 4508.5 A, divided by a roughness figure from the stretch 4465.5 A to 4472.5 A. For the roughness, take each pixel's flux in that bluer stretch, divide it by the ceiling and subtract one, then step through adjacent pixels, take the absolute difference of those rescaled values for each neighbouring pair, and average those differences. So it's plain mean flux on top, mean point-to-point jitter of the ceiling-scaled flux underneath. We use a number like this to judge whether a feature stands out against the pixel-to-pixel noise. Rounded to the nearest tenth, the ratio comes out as 14.7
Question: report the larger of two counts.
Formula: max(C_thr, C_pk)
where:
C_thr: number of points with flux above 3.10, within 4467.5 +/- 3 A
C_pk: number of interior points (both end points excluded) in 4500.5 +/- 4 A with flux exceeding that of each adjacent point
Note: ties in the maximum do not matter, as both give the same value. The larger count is 2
